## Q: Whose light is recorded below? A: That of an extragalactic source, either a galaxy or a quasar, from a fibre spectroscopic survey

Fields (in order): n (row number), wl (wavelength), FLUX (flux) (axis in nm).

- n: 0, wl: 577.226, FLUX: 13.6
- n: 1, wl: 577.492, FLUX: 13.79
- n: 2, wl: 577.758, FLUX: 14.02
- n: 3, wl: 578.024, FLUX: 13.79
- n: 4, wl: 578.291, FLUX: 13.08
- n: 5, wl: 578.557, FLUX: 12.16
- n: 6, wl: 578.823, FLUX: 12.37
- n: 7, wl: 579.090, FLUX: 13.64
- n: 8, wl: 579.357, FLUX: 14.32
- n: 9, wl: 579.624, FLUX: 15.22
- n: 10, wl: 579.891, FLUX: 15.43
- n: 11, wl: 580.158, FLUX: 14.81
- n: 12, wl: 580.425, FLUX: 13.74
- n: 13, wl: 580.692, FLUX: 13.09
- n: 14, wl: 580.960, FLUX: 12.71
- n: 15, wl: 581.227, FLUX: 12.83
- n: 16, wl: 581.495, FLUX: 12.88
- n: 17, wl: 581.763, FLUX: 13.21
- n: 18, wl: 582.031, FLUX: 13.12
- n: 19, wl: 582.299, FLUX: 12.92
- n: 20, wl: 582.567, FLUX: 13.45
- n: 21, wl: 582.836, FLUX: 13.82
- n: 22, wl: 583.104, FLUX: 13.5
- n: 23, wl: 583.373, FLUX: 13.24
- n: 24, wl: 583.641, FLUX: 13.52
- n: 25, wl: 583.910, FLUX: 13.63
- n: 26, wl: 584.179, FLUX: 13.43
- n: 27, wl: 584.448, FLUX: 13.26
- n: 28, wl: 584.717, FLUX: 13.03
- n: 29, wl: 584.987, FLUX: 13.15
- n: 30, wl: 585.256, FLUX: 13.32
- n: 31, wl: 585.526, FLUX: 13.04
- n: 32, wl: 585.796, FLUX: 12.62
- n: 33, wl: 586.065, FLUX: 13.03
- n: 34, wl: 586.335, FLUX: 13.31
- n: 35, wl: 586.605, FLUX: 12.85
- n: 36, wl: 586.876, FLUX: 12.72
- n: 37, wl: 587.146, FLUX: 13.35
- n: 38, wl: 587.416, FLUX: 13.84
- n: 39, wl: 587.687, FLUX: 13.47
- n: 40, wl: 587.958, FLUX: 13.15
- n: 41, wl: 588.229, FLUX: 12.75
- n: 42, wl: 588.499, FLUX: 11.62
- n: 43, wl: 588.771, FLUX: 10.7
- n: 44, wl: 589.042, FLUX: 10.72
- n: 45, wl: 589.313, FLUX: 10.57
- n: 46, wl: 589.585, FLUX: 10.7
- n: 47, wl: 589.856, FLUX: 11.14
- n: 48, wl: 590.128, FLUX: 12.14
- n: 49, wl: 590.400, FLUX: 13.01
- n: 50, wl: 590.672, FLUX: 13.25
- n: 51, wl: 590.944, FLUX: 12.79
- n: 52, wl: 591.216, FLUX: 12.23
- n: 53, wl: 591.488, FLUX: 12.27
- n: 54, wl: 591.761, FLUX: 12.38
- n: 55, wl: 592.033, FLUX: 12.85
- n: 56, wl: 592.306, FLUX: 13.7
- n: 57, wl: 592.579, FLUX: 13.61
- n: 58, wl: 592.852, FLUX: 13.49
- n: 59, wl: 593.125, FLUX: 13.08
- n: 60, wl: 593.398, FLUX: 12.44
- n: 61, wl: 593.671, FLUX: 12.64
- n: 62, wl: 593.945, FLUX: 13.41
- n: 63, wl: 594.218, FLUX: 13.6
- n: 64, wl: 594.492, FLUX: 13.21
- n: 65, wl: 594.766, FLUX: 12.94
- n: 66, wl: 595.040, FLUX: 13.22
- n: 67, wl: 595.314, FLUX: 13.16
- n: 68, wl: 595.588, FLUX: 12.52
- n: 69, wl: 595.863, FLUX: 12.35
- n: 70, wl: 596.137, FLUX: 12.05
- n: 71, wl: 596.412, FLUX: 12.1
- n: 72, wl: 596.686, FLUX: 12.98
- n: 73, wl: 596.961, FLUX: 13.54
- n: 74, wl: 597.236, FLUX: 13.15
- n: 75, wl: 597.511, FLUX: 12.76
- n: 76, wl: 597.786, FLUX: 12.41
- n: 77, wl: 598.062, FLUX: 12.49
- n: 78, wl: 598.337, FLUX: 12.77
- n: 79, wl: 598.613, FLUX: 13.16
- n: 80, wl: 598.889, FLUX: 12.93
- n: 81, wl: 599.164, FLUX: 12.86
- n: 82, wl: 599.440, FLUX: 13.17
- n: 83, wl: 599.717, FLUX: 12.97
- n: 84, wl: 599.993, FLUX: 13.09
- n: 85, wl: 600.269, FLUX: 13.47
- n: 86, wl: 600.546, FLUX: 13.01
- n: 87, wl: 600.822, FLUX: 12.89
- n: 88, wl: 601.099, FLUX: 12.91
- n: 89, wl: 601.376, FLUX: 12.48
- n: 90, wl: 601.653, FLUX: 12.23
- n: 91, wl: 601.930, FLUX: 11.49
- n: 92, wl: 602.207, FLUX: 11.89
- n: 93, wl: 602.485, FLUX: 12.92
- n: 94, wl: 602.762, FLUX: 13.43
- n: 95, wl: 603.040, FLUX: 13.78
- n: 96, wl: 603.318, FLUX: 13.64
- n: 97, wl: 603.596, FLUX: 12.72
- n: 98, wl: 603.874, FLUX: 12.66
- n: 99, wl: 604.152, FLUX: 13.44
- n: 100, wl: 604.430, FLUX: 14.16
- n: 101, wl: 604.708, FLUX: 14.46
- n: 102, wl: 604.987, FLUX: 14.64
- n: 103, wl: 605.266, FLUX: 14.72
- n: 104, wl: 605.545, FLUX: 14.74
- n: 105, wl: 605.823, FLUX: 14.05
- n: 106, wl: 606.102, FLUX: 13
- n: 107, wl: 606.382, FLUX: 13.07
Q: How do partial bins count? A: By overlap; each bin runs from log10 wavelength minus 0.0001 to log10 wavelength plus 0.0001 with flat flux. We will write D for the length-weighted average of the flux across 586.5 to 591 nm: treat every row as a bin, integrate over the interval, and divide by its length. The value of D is 12.3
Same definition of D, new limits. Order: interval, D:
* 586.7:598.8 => 12.6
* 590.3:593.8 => 12.9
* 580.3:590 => 12.8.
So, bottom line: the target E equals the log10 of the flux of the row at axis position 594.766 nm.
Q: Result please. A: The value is 1.11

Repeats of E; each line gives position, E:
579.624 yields 1.18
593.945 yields 1.13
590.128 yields 1.08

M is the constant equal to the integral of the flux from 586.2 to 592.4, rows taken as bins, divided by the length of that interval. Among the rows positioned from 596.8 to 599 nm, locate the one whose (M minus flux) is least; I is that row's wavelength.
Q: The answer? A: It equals 596.961 nm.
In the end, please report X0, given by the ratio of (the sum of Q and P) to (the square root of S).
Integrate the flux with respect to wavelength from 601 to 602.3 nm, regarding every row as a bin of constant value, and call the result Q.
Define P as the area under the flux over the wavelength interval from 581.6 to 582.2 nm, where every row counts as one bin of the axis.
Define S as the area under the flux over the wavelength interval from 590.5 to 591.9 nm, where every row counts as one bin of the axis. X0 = 5.6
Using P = 8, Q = 15.8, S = 18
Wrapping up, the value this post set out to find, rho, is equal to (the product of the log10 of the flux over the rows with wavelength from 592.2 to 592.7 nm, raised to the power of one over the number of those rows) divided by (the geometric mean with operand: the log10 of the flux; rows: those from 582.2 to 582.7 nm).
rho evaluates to 1.01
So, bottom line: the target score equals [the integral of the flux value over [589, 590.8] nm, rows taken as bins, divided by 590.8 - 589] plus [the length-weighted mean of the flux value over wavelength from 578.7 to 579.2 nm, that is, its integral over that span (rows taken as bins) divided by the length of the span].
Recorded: 24.7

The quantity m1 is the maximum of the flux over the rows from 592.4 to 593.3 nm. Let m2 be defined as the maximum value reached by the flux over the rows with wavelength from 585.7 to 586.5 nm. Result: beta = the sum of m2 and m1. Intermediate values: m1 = 13.61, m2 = 13.31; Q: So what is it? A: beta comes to 26.9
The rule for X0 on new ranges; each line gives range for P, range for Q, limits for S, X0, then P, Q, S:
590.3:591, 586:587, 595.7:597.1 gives 5.3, 9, 13.0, 18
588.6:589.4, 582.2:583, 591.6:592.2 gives 7.0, 9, 10.7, 8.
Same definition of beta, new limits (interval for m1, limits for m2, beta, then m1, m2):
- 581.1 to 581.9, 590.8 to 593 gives 26.9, 13.21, 13.7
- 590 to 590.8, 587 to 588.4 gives 27.1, 13.25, 13.84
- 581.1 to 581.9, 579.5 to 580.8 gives 28.6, 13.21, 15.43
